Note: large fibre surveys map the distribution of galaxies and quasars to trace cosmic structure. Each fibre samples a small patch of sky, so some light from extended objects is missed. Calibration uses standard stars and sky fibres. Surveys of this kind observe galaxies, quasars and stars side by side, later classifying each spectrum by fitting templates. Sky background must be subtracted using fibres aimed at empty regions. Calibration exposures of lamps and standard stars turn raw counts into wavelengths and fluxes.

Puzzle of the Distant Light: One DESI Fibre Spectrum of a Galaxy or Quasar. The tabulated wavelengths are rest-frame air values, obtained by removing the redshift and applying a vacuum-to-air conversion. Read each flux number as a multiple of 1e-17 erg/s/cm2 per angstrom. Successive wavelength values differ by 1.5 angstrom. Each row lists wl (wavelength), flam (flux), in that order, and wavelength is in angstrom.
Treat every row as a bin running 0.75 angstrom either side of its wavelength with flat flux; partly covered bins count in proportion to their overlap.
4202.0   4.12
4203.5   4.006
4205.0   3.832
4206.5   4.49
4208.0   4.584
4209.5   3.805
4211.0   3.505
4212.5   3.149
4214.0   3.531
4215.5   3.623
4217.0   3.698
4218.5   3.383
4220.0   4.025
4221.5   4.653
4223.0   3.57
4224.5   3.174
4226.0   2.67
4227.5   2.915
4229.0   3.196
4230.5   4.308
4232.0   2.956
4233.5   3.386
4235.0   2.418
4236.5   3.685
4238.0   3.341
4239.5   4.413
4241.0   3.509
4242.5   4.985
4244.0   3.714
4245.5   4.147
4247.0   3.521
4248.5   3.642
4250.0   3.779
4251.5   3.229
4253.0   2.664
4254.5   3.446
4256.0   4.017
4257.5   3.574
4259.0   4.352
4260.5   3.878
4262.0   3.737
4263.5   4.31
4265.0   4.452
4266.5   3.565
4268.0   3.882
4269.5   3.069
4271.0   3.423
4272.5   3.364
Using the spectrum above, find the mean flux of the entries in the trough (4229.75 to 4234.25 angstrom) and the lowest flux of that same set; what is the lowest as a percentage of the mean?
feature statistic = 83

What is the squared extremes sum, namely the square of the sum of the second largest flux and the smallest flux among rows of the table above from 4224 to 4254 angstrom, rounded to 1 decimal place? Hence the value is 46.7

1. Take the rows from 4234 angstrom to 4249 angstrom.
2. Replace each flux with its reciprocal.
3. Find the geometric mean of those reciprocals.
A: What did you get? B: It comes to 0.272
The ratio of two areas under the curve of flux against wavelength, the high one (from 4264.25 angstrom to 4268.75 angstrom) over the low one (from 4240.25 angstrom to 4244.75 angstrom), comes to 0.97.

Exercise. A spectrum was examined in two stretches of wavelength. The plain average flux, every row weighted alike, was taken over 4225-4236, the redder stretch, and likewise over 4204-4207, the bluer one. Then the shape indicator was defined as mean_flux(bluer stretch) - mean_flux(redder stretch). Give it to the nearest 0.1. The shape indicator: 1.0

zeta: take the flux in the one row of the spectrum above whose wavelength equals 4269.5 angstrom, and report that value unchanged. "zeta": 3.069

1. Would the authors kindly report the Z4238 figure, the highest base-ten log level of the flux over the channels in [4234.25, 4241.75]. 0.645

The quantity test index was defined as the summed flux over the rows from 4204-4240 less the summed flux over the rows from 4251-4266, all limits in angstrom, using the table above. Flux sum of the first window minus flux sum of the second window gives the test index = 49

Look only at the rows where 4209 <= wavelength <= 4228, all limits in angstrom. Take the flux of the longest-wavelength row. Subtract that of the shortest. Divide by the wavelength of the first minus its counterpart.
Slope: -0.05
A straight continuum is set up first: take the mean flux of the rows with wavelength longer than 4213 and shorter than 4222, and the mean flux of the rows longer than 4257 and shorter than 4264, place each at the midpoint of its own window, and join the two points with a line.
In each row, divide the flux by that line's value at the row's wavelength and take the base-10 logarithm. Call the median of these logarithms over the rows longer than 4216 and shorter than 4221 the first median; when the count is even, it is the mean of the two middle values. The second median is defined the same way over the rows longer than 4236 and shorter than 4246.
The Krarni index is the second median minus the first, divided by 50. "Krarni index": -0.0002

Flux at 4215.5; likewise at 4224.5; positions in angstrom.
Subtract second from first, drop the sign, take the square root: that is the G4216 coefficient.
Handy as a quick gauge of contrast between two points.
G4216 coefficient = 0.67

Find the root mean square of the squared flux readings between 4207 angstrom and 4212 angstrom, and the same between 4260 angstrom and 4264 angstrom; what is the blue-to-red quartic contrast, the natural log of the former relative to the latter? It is 0.02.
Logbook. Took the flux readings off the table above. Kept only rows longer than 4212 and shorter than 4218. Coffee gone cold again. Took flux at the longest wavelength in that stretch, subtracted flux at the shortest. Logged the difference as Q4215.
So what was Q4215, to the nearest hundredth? 0.55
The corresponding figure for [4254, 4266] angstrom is 1.01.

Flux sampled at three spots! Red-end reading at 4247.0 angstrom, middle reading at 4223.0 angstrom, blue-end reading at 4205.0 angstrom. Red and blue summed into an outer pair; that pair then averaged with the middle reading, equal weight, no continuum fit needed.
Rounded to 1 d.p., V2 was 5.5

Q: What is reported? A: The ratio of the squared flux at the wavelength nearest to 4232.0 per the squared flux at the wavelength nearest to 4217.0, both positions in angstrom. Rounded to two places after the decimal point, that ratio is 0.64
